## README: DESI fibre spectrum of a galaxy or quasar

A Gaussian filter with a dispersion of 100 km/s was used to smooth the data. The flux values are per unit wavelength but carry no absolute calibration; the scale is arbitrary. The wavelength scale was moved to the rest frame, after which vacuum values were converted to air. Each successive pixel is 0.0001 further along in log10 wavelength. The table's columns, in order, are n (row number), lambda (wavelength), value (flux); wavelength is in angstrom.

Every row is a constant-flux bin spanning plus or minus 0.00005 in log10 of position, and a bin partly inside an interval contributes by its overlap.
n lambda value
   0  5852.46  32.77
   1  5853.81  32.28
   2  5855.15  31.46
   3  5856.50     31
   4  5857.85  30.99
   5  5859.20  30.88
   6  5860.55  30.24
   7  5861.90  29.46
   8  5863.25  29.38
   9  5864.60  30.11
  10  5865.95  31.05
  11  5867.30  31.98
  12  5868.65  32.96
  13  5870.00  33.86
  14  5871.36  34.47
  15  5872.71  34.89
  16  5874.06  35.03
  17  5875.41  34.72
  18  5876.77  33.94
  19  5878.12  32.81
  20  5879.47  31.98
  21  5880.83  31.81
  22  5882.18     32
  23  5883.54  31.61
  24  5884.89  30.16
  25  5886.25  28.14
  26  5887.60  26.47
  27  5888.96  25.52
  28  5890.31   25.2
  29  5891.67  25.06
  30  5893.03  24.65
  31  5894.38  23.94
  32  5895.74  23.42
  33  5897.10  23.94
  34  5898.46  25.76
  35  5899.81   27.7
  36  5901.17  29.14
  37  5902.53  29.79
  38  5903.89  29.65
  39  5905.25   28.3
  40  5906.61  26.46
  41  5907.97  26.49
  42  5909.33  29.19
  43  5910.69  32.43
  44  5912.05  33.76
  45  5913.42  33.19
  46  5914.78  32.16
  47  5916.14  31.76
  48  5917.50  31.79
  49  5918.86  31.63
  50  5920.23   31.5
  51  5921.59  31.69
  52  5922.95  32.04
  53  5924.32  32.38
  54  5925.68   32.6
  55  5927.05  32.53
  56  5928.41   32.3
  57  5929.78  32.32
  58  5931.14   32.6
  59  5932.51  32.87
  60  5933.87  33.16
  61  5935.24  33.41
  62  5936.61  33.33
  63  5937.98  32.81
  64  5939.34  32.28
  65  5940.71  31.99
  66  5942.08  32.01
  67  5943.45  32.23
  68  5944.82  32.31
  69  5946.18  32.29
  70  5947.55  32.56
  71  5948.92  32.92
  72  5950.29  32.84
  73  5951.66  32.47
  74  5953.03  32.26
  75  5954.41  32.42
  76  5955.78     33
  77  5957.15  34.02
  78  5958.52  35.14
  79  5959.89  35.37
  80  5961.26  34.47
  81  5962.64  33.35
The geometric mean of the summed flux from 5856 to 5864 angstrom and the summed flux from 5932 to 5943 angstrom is 218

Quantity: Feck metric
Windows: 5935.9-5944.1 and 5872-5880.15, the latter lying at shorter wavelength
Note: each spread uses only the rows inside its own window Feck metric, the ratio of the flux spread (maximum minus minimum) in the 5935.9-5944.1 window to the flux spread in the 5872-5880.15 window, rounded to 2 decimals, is 0.44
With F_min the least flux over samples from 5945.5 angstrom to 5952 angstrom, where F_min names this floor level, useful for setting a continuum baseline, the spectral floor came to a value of 32.29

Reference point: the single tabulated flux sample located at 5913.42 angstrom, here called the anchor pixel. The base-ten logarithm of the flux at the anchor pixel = 1.52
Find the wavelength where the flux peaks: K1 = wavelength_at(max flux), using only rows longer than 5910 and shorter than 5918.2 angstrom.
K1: 5912.05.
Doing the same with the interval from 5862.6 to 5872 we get 5871.36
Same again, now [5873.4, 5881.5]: 5874.06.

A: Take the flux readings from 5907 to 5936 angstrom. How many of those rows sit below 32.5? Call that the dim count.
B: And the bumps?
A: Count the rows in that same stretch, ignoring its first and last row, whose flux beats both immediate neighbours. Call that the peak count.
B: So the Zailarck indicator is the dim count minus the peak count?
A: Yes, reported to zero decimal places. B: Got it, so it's 10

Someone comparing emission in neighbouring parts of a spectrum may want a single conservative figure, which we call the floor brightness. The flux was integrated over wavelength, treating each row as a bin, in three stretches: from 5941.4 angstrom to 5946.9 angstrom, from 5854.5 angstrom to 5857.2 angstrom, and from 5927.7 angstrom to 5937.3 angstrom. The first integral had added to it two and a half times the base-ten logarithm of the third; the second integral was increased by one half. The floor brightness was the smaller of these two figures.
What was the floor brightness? 85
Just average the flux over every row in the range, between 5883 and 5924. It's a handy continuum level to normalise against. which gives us 28.8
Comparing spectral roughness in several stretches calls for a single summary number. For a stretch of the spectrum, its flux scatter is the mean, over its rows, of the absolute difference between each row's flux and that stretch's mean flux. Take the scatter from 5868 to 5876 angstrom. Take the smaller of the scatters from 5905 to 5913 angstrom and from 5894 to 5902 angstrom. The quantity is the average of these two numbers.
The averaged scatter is 1.2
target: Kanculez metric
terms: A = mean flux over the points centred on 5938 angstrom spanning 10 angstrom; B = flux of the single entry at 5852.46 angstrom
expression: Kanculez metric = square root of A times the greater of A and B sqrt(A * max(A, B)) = 32.7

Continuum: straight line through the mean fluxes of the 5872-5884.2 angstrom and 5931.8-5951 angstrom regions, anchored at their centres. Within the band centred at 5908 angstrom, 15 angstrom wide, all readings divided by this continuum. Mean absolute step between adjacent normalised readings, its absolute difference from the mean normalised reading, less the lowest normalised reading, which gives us 0.07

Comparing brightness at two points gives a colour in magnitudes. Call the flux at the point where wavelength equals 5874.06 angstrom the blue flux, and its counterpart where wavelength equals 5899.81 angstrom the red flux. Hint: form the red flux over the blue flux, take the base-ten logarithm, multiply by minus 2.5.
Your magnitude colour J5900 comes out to 0.25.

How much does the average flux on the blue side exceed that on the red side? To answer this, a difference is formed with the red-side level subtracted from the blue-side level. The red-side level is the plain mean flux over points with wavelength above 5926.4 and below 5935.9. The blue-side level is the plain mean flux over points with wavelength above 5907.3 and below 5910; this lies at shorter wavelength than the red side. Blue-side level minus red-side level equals -5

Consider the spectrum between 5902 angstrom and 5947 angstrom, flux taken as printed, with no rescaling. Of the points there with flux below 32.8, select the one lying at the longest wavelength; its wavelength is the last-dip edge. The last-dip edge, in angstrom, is 5946.18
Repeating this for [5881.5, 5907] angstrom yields 5906.61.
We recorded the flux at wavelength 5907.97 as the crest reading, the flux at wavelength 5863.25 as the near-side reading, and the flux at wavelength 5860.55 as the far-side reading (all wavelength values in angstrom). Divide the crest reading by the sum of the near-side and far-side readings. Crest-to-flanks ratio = 0.444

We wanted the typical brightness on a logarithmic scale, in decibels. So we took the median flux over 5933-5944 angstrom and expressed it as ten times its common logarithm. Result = 15.1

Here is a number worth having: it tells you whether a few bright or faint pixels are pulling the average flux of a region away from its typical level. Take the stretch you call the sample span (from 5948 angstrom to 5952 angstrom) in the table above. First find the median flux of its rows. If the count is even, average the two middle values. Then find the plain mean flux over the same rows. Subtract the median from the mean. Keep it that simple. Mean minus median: -0.1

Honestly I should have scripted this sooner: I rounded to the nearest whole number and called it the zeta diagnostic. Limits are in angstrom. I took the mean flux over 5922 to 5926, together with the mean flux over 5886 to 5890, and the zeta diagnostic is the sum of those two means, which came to 59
